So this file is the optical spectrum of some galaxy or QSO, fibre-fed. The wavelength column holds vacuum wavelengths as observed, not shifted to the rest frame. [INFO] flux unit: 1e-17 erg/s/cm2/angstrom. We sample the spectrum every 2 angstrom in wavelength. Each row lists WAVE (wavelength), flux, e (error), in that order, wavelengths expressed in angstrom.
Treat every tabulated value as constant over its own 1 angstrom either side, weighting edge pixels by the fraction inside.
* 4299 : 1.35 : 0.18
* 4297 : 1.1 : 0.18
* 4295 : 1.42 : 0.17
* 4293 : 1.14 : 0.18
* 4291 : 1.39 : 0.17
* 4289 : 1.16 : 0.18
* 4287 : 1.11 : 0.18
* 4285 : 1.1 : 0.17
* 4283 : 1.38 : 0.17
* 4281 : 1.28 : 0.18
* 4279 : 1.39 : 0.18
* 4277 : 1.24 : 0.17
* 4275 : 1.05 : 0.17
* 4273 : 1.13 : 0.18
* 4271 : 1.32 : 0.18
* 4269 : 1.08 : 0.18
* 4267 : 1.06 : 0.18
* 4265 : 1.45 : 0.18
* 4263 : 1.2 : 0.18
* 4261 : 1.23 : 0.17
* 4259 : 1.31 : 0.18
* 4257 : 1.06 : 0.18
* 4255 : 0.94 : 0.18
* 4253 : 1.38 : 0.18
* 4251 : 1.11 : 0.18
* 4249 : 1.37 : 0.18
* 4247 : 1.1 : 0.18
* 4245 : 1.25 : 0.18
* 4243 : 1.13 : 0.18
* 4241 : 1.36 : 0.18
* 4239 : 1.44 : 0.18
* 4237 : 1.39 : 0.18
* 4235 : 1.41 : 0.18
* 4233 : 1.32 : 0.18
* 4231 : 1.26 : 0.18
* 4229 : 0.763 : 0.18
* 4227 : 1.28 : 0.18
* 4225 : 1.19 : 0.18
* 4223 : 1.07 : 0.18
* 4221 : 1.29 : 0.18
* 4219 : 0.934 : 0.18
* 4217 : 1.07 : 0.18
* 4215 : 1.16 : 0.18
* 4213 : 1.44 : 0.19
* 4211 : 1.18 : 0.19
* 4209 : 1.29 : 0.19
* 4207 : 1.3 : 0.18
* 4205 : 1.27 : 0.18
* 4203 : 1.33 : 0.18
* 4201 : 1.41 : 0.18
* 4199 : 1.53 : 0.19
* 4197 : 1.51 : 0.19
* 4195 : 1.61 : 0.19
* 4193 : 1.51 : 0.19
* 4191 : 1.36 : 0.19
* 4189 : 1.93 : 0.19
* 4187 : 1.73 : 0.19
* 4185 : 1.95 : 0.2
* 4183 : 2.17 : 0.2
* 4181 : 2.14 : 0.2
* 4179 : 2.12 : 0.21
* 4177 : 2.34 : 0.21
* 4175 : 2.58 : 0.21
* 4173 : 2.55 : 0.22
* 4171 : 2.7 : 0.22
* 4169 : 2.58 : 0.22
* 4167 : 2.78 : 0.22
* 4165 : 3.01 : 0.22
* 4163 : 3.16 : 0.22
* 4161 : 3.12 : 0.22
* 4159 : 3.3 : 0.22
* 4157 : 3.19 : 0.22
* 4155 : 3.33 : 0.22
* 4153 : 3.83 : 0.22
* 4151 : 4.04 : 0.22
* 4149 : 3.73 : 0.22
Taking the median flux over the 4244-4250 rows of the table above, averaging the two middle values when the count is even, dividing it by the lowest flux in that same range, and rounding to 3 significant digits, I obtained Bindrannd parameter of 1.14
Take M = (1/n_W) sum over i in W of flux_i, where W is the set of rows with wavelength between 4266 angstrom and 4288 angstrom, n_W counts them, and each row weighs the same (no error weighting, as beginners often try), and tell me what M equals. 1.2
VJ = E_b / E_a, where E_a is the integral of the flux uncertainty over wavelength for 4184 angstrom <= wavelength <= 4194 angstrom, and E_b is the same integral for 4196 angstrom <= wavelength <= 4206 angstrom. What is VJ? 0.96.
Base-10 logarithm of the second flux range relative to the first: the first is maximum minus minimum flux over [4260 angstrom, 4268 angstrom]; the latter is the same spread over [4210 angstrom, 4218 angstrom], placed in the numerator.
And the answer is -0.02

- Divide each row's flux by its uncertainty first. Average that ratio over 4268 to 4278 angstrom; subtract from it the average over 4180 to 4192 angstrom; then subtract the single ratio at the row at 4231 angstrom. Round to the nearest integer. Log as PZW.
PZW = -10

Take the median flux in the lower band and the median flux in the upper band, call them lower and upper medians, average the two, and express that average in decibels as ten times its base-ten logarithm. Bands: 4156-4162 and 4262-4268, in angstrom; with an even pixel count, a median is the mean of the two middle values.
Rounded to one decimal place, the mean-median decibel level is 3.4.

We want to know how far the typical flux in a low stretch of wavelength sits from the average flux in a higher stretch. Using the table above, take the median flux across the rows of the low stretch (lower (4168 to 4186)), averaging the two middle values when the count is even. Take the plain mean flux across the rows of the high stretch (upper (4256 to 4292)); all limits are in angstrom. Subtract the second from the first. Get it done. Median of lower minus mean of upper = 1.1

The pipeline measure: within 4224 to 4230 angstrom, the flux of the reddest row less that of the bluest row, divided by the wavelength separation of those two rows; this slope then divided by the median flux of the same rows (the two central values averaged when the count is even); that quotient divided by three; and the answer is -0.030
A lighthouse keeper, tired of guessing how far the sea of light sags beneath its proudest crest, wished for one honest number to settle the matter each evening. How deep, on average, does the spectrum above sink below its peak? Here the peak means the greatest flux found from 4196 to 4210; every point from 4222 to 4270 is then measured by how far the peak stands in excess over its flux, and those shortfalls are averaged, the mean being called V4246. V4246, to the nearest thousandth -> 0.315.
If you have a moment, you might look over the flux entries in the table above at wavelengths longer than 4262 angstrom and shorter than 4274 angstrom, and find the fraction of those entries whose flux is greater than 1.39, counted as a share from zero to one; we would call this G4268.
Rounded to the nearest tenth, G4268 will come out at 0.2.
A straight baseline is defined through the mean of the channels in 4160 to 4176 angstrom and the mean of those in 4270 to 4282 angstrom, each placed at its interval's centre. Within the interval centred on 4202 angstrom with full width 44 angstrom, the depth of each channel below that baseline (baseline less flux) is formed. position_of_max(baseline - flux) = 4219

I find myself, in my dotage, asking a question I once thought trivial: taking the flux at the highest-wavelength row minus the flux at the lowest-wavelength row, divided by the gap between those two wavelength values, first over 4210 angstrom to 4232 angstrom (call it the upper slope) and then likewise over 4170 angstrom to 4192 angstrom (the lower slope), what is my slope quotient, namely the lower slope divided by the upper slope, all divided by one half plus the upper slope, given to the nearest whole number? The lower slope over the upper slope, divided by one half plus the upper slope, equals -33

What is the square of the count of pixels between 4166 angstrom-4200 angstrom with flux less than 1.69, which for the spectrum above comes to 25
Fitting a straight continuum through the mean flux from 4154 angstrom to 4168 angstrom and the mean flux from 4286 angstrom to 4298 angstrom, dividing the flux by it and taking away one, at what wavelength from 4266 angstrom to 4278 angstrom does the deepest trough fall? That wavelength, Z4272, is 4267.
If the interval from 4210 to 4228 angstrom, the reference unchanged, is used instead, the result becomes 4219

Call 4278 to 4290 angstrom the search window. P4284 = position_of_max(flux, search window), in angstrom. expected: 4279 angstrom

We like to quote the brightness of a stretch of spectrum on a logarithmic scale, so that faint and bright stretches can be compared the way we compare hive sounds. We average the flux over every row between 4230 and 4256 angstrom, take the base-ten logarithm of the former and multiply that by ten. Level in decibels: 1.02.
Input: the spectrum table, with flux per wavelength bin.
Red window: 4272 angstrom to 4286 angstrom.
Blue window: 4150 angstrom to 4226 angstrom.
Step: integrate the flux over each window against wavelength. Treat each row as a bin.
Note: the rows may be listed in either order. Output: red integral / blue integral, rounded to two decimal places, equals 0.11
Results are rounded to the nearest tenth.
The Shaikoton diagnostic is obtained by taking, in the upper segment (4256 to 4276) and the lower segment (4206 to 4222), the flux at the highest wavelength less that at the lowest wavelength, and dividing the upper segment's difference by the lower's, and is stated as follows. 1.0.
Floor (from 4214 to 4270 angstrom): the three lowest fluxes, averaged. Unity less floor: 0.12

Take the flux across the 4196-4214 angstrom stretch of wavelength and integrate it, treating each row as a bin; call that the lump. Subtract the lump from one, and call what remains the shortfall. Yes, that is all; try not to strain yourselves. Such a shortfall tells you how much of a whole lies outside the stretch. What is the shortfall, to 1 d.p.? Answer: -23.5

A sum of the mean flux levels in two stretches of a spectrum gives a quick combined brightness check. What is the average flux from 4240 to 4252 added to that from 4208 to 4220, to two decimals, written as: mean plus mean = 2.40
